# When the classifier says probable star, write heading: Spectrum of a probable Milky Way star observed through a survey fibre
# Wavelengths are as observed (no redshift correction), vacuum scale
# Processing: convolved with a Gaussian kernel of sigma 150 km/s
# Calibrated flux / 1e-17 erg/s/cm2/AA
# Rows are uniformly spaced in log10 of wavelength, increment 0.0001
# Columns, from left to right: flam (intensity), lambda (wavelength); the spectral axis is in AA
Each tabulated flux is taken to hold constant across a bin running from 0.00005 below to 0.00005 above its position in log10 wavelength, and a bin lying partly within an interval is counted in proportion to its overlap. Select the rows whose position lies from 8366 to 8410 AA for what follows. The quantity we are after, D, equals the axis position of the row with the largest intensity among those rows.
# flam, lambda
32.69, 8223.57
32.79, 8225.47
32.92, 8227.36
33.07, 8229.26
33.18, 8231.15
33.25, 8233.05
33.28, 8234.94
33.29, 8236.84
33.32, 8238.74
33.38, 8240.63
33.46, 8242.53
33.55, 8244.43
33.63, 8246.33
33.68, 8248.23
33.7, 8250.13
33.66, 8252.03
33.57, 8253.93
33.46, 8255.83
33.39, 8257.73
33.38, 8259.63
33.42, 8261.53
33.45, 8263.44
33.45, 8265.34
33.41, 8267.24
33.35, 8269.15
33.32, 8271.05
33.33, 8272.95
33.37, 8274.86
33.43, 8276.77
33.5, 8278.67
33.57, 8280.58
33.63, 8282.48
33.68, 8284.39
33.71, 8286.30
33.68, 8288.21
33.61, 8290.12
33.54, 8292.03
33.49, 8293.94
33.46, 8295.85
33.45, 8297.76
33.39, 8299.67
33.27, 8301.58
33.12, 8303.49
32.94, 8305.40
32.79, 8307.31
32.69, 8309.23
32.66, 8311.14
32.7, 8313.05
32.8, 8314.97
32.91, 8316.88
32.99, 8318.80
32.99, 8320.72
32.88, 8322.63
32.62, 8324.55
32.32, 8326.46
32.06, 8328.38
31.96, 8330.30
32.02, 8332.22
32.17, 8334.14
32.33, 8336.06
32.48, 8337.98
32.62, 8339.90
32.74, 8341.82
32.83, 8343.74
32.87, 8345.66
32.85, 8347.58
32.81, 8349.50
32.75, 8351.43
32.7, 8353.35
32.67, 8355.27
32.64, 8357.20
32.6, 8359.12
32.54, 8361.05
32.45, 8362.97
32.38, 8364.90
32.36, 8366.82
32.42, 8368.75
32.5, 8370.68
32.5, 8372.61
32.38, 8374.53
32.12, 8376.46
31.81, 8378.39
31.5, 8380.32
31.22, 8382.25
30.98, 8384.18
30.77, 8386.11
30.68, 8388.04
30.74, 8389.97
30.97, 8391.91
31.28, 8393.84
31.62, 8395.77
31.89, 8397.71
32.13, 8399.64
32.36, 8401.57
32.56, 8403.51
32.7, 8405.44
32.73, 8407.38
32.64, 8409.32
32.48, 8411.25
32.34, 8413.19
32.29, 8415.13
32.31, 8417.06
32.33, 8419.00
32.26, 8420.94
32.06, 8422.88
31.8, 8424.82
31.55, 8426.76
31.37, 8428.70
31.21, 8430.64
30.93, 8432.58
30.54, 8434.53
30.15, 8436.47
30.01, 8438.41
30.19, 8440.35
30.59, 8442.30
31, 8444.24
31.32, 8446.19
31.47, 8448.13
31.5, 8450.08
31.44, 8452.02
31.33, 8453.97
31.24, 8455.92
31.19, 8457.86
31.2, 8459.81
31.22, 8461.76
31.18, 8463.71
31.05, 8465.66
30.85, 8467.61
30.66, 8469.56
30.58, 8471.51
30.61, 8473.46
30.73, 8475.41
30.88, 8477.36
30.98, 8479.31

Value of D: 8407.38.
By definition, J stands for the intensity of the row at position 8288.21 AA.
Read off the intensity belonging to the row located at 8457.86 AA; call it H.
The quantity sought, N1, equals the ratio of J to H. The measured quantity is 1.08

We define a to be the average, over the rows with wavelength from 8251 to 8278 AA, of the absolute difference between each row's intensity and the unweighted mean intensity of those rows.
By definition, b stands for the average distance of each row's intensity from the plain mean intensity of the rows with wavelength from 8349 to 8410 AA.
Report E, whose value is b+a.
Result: 0.65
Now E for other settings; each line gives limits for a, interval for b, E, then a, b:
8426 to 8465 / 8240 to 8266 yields 0.48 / 0.4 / 0.10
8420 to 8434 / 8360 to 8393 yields 1.04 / 0.4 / 0.66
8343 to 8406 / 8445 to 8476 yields 0.85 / 0.6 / 0.26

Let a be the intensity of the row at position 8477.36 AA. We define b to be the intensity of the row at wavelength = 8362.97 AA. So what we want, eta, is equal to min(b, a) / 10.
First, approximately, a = 30.88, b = 32.45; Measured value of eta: 3.09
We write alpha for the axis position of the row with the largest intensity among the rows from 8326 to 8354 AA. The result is 8345.66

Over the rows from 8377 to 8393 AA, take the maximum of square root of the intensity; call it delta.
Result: 5.64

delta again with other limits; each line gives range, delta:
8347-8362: 5.73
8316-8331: 5.74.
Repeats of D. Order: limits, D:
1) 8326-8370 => 8345.66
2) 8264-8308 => 8286.30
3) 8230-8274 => 8250.13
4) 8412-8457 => 8413.19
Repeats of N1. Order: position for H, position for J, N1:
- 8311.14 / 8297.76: 1.02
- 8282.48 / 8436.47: 0.90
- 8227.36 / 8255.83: 1.02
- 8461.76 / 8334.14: 1.03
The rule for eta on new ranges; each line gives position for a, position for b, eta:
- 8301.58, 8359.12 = 3.26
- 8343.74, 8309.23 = 3.27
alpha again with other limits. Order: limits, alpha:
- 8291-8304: 8292.03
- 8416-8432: 8419.00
